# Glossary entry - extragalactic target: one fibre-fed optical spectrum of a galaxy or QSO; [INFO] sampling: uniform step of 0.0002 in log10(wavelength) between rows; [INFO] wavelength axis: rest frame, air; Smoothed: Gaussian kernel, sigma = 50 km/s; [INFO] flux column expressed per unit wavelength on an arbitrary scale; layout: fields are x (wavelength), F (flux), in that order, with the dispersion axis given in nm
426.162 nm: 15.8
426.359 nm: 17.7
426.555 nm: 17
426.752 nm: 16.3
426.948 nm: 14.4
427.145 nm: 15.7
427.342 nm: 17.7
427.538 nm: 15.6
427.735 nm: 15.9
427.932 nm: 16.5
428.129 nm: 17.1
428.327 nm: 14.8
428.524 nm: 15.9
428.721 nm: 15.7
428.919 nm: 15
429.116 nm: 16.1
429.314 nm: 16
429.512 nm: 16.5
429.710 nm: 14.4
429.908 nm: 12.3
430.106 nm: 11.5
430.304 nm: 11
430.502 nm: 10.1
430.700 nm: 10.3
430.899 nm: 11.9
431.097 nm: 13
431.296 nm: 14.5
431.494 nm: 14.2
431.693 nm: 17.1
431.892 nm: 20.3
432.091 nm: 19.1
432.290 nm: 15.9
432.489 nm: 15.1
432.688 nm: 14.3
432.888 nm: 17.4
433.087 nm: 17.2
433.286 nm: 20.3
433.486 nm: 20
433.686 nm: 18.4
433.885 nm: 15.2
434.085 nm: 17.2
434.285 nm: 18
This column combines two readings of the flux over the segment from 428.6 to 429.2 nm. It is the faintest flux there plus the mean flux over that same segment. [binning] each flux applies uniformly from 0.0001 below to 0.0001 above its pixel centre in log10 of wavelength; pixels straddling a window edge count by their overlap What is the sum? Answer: 31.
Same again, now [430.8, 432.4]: 28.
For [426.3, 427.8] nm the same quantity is 31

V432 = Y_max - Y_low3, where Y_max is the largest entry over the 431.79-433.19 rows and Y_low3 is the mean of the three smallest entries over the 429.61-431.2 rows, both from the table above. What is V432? 10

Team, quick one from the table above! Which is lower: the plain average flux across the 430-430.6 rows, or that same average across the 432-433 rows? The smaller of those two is 10.9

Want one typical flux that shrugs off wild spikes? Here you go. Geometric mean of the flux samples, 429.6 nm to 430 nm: 13.3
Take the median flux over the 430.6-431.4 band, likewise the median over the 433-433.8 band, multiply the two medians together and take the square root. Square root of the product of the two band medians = 15.5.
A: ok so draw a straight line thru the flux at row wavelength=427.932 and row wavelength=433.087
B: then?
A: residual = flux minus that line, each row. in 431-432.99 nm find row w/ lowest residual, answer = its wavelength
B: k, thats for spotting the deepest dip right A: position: 431.097 nm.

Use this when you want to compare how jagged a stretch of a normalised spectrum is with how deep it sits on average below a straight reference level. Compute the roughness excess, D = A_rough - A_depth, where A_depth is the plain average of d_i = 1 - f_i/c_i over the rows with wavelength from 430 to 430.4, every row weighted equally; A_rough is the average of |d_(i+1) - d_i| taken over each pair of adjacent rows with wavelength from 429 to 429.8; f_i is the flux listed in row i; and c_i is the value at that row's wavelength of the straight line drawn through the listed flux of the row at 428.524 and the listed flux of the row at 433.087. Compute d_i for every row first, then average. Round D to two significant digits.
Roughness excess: -0.26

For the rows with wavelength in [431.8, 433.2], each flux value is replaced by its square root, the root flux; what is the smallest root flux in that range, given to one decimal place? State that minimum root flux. 3.8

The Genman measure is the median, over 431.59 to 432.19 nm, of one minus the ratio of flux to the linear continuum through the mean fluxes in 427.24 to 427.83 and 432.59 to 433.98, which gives -0.1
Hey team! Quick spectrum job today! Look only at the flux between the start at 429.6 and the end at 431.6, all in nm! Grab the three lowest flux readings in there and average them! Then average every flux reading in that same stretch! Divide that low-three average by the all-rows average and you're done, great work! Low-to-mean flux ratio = 0.85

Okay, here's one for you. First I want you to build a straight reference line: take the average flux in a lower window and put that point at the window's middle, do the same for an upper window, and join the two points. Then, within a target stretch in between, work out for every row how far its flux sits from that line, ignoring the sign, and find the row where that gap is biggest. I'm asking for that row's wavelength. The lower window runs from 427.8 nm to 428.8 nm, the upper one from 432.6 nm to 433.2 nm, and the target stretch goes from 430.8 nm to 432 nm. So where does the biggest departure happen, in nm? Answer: 430.899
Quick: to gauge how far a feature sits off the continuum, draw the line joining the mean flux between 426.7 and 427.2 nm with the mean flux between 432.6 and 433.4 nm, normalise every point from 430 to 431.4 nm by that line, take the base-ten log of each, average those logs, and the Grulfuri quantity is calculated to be -0.153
